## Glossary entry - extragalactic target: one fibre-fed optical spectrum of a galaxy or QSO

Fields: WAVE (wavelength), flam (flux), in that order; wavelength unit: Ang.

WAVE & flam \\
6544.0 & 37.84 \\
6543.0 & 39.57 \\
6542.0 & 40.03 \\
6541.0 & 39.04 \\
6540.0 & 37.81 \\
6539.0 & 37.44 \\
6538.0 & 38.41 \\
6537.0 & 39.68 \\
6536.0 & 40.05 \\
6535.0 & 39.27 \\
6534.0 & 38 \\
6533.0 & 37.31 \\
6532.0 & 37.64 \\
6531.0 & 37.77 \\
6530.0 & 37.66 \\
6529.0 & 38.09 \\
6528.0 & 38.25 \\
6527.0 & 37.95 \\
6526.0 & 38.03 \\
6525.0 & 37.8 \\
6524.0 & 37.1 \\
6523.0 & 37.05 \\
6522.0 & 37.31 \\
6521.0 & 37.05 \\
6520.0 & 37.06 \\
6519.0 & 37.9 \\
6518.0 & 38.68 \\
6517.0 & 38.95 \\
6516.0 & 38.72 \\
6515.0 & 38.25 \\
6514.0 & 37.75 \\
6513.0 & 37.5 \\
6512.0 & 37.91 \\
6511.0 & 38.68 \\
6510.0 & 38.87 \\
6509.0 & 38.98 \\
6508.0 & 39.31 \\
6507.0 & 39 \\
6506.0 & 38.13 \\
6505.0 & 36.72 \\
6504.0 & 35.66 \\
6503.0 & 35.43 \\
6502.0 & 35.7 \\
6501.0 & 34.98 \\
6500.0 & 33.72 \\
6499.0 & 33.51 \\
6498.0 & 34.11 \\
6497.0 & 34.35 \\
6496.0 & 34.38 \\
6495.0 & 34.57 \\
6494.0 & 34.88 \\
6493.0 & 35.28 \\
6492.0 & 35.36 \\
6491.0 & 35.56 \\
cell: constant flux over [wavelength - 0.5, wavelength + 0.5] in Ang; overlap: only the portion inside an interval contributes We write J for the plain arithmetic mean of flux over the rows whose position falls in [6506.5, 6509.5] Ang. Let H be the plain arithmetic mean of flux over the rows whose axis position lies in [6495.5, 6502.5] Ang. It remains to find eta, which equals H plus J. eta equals 73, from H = 34.4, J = 39.1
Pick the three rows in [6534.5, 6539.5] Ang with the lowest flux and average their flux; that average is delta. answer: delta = 38.4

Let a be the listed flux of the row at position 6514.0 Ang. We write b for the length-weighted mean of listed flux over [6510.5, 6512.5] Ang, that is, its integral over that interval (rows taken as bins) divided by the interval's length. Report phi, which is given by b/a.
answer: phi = 1.01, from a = 37.75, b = 38.3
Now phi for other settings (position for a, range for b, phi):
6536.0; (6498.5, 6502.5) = 0.86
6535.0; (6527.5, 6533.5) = 0.96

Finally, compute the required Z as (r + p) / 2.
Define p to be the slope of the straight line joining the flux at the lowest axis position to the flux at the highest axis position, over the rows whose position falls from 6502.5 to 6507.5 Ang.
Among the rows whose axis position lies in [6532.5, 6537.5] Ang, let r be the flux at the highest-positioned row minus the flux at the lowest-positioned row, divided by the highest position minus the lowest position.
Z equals 0.7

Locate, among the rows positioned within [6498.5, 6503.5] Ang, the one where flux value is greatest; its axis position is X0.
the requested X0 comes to 6502.0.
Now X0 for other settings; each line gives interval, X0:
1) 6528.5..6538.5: 6536.0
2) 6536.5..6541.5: 6537.0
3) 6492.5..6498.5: 6493.0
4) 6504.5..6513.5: 6508.0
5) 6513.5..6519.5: 6517.0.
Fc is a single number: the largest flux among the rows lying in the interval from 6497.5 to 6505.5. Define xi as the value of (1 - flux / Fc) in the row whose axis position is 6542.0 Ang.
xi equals -0.090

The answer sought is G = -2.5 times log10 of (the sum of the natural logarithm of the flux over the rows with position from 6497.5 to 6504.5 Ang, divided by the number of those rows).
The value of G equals -1.37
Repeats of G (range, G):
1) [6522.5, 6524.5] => -1.39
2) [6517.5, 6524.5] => -1.40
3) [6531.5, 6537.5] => -1.41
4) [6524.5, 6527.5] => -1.40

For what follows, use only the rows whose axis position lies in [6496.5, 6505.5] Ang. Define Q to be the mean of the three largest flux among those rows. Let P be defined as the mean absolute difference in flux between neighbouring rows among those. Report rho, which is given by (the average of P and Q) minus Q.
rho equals -17.7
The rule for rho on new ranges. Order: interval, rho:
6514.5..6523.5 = -19.2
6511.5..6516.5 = -18.9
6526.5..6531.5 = -18.9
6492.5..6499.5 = -17.3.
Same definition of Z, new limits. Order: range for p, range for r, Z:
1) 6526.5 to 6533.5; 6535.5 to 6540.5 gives -0.3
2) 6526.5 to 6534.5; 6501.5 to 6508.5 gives 0.3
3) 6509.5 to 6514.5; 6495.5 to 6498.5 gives -0.2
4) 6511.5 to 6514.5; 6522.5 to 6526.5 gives 0.1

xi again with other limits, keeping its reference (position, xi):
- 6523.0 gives -0.009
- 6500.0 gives 0.082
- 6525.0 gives -0.029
